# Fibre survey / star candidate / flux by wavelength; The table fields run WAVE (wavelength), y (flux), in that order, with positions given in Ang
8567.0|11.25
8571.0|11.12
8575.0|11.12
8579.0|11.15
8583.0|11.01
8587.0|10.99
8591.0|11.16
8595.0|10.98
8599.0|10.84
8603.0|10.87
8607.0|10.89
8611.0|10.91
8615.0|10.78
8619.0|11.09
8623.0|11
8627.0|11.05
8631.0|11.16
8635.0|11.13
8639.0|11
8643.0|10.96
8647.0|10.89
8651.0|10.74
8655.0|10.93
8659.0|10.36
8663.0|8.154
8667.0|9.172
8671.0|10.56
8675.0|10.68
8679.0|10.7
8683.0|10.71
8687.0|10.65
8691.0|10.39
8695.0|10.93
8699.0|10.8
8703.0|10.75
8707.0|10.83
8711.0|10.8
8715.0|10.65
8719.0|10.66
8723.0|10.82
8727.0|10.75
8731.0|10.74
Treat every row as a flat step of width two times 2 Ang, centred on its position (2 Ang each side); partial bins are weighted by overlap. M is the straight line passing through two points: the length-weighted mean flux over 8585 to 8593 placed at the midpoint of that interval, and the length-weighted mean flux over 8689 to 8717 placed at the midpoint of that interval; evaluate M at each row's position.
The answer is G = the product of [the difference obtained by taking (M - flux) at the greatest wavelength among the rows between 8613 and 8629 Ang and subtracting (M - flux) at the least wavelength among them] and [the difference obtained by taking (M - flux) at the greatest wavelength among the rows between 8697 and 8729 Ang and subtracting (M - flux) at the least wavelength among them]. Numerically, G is 0.010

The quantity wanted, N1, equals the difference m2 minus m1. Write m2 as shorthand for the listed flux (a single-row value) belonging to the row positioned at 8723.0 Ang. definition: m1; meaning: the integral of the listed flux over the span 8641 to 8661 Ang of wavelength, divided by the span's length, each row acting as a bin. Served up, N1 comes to 0.04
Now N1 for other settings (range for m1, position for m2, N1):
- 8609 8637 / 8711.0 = -0.22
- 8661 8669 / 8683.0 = 2.05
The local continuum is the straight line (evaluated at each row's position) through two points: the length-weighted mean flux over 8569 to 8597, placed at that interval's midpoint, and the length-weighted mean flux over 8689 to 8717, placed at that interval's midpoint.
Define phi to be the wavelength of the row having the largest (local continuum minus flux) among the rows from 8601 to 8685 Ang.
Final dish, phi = 8663.0 Ang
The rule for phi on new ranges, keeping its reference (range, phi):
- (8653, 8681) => 8663.0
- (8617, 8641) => 8623.0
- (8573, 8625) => 8615.0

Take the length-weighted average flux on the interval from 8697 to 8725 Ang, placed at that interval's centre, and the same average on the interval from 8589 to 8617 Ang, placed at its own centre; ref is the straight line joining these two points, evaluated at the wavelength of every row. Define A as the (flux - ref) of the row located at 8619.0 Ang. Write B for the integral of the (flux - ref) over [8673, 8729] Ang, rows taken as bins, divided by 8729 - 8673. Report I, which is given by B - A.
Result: -0.25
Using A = 0.20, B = -0.051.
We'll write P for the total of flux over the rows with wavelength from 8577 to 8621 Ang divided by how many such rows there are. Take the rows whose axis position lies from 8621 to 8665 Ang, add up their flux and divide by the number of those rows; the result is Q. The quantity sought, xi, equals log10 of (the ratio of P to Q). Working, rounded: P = 11.0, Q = 10.7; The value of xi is 0.012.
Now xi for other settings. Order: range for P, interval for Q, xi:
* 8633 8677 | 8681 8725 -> -0.013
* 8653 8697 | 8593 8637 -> -0.028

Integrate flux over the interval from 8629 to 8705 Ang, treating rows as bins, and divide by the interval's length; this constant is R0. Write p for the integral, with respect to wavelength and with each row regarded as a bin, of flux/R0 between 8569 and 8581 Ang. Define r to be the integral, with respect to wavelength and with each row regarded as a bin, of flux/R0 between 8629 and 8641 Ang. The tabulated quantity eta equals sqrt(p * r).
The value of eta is 12.63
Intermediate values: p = 12.6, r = 12.6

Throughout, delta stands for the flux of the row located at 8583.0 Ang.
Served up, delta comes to 11.01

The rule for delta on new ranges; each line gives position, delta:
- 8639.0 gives 11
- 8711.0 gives 10.8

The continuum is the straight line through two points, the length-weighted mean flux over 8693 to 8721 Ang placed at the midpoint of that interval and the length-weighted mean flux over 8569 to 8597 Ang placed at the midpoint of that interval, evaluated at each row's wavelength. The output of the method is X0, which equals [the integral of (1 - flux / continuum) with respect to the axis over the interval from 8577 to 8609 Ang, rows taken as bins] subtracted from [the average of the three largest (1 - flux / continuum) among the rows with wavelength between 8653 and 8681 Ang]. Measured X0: -0.04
